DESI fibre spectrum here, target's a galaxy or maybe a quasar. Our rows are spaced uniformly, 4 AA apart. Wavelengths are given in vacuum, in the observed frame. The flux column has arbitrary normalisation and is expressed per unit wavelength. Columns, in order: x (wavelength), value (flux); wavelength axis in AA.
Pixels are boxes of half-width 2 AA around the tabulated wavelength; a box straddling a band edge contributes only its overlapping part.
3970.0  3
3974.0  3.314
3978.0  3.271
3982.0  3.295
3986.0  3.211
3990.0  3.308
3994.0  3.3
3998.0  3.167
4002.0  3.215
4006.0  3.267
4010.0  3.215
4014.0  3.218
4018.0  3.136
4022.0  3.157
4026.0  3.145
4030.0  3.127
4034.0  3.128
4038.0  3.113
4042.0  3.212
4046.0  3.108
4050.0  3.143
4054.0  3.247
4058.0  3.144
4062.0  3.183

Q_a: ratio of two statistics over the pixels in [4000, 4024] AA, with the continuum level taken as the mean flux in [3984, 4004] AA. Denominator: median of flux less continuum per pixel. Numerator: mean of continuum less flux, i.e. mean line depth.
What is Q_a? -1.54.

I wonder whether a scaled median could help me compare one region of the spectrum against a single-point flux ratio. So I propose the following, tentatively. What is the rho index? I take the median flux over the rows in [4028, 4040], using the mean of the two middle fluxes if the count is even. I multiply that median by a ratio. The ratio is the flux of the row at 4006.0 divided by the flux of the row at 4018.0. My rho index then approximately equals 3.26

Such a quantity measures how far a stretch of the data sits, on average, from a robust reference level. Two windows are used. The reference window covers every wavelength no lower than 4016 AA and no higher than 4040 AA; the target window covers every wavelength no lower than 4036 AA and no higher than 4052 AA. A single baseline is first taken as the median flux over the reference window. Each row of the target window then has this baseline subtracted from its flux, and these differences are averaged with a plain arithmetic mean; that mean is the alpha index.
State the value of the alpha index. 0.01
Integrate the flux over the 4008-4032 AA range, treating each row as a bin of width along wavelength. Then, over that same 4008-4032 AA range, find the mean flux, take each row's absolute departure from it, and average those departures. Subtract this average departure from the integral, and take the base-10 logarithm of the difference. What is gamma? 1.88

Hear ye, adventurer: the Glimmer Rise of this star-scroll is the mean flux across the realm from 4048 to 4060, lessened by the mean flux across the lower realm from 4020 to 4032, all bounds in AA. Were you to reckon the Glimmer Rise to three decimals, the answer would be 0.035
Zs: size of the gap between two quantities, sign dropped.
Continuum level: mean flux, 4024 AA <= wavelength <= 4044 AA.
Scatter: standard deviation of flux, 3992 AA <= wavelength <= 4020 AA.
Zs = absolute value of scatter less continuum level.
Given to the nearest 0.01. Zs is 3.09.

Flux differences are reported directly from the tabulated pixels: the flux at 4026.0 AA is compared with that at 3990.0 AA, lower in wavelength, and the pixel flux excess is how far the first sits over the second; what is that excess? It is -0.16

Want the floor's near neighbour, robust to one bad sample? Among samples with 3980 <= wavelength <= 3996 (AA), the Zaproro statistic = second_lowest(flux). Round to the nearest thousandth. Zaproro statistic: 3.295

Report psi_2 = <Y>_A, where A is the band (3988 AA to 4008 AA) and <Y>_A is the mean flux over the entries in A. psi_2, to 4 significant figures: 3.251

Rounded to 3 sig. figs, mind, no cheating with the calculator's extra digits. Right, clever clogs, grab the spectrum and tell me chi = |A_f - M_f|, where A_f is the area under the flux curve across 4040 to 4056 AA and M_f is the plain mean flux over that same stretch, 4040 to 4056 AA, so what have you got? 47.7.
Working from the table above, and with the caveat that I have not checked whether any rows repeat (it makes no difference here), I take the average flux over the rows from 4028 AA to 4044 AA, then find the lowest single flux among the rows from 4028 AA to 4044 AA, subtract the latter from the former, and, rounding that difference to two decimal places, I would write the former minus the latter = 0.03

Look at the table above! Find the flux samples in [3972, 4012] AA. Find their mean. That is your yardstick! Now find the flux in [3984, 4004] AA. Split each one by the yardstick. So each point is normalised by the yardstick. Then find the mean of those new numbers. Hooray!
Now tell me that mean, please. 1.00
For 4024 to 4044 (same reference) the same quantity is 0.97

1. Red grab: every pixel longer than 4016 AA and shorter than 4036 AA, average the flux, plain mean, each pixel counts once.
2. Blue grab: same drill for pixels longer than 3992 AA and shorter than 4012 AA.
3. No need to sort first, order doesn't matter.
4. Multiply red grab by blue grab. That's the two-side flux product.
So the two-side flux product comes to 10.1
